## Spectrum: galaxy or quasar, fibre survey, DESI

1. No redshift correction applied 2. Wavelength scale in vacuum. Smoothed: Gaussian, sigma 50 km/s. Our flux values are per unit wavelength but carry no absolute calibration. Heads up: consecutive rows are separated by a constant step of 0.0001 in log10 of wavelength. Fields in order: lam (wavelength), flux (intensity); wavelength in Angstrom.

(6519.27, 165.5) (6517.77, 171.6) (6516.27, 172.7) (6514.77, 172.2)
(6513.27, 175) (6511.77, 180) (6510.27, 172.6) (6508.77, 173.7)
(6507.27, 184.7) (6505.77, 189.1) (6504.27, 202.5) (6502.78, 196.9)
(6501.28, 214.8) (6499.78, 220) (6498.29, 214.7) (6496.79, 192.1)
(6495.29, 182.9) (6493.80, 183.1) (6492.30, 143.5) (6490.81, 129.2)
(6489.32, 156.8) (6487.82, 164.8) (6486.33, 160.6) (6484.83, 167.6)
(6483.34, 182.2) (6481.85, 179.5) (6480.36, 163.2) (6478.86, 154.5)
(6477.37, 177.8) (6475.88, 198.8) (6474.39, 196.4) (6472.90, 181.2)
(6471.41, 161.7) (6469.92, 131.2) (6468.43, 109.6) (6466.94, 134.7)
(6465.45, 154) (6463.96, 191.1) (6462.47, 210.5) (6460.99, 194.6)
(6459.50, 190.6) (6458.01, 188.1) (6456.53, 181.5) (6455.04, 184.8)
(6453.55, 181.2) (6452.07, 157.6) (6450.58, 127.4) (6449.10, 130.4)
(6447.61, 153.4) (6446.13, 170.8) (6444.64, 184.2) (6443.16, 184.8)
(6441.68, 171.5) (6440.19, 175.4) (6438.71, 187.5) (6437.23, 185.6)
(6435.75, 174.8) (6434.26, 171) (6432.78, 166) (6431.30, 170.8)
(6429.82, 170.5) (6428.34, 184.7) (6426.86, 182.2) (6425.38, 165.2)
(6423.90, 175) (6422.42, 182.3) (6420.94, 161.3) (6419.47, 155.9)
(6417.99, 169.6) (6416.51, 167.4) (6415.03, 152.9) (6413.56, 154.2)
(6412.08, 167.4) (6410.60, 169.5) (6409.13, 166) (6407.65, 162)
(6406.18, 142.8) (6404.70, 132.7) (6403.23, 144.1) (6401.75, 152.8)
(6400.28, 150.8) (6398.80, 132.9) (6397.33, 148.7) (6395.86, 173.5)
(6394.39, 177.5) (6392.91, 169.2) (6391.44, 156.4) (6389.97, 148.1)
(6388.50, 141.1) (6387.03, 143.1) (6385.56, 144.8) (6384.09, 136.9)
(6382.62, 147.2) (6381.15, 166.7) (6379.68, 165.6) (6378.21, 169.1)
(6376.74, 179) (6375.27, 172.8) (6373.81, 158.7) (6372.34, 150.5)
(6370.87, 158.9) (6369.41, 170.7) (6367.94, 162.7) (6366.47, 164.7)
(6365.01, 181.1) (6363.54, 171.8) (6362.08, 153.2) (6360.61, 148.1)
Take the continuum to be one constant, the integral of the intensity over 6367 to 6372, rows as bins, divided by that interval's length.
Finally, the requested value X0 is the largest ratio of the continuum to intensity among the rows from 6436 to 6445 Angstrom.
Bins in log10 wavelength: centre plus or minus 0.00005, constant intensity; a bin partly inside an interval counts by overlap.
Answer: 0.95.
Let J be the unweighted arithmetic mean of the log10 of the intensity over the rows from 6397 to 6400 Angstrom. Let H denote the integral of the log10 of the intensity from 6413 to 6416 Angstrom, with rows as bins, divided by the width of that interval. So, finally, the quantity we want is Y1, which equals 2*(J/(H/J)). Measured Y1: 4.21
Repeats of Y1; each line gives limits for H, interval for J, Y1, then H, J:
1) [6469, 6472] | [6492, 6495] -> 4.54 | 2.15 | 2.21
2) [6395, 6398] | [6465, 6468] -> 4.21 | 2.21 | 2.16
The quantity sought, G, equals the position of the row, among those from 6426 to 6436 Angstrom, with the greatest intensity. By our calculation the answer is 6428.34 Angstrom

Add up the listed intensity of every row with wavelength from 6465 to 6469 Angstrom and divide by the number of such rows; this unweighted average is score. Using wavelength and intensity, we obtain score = 133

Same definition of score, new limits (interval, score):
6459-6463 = 199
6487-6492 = 150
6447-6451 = 137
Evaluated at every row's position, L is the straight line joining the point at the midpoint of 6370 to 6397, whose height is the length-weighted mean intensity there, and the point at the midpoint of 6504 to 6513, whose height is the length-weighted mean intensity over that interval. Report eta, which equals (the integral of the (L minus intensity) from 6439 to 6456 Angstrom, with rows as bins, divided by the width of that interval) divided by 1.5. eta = 2.9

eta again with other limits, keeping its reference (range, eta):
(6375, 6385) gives -2.4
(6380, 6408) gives 6.4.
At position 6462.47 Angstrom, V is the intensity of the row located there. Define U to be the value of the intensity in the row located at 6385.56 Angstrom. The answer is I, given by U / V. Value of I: 0.69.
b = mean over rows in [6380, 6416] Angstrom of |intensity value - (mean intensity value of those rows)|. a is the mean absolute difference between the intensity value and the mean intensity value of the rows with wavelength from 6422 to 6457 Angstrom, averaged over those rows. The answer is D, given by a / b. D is 1.04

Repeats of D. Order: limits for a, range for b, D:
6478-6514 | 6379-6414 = 1.50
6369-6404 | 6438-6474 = 0.55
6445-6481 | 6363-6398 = 1.99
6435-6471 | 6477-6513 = 1.26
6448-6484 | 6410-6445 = 2.80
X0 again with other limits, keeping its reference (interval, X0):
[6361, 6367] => 1.06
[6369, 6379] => 1.08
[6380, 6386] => 1.19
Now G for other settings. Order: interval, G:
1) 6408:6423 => 6422.42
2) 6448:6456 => 6455.04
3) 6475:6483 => 6475.88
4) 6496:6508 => 6499.78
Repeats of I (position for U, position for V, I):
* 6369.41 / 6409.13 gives 1.03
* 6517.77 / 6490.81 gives 1.33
